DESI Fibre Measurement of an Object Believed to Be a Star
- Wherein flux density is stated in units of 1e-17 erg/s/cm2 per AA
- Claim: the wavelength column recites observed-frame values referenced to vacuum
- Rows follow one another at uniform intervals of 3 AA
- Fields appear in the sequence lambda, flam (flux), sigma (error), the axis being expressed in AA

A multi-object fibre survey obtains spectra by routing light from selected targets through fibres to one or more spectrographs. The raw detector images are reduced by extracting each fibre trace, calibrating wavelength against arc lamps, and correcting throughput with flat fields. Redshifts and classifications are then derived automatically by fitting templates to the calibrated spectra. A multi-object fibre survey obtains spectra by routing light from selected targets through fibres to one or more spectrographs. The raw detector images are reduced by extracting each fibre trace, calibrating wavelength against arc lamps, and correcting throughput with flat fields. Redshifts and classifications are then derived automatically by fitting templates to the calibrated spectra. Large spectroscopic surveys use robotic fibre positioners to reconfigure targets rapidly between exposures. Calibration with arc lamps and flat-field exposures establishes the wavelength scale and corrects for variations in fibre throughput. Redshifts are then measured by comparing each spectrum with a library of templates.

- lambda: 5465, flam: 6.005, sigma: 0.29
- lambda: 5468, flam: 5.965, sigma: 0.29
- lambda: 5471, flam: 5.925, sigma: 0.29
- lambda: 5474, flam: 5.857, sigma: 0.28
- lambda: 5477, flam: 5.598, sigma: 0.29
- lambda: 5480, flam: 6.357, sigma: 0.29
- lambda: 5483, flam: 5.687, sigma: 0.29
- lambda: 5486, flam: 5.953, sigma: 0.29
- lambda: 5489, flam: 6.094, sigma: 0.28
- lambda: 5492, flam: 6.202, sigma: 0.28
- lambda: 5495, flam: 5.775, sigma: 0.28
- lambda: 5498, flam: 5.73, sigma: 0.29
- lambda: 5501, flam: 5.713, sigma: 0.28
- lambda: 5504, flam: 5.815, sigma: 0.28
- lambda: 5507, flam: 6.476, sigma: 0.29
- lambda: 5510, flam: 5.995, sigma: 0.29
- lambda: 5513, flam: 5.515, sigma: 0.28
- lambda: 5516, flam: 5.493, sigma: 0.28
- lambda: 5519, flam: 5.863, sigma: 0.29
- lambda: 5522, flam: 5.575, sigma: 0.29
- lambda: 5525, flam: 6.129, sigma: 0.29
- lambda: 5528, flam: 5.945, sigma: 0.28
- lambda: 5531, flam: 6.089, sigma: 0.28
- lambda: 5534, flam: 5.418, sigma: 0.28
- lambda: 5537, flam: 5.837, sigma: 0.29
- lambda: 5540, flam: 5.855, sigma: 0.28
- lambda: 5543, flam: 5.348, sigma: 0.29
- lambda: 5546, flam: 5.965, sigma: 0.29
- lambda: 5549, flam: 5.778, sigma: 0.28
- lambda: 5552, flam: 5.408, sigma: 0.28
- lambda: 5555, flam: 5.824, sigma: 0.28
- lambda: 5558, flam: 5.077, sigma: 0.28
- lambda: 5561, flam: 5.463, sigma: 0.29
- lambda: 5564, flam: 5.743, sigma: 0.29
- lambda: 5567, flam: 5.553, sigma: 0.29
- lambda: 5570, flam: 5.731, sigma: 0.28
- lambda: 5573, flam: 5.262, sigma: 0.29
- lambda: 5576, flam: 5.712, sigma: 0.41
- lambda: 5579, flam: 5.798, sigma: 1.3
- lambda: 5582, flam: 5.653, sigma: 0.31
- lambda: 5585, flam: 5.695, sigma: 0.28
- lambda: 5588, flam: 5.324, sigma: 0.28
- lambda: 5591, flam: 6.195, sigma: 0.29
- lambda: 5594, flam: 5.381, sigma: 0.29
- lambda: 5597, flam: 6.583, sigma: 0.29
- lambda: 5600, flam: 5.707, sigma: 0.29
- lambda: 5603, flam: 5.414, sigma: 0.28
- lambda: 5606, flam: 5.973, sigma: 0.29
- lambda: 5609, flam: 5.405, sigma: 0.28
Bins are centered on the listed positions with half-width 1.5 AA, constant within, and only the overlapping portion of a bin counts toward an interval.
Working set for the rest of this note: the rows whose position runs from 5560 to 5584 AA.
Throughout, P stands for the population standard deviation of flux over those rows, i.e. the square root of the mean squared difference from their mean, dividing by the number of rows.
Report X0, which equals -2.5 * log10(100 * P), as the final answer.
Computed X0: -3.1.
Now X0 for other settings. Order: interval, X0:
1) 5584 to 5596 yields -3.8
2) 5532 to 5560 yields -3.6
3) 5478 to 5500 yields -3.4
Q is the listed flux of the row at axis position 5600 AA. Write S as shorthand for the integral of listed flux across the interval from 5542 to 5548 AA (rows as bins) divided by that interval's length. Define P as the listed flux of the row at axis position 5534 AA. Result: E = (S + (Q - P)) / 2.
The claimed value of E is 2.99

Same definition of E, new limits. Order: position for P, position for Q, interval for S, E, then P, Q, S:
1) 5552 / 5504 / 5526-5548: 3.10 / 5.408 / 5.815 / 5.79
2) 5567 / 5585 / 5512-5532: 2.97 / 5.553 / 5.695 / 5.80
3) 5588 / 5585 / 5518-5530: 3.13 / 5.324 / 5.695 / 5.89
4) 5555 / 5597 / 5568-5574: 3.14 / 5.824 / 6.583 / 5.52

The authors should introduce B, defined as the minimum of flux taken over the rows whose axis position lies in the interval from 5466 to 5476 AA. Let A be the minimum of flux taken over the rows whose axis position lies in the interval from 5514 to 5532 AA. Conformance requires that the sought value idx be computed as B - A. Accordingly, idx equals 0.36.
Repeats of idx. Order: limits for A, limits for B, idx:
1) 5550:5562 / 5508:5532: 0.42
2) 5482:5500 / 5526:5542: -0.27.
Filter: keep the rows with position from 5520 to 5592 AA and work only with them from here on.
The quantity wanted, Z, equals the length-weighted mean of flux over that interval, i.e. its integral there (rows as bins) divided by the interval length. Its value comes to 5.68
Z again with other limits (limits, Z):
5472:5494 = 5.96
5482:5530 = 5.88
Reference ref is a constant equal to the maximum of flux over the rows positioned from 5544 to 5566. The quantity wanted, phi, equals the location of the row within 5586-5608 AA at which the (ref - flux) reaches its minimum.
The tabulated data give 5597 AA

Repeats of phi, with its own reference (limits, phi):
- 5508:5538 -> 5525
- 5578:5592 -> 5591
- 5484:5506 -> 5492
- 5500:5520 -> 5507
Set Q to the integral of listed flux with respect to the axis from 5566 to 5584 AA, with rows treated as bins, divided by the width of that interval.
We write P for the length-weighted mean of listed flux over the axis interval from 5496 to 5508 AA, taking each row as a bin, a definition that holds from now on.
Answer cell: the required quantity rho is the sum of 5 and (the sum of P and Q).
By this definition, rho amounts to 16.5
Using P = 5.90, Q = 5.62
